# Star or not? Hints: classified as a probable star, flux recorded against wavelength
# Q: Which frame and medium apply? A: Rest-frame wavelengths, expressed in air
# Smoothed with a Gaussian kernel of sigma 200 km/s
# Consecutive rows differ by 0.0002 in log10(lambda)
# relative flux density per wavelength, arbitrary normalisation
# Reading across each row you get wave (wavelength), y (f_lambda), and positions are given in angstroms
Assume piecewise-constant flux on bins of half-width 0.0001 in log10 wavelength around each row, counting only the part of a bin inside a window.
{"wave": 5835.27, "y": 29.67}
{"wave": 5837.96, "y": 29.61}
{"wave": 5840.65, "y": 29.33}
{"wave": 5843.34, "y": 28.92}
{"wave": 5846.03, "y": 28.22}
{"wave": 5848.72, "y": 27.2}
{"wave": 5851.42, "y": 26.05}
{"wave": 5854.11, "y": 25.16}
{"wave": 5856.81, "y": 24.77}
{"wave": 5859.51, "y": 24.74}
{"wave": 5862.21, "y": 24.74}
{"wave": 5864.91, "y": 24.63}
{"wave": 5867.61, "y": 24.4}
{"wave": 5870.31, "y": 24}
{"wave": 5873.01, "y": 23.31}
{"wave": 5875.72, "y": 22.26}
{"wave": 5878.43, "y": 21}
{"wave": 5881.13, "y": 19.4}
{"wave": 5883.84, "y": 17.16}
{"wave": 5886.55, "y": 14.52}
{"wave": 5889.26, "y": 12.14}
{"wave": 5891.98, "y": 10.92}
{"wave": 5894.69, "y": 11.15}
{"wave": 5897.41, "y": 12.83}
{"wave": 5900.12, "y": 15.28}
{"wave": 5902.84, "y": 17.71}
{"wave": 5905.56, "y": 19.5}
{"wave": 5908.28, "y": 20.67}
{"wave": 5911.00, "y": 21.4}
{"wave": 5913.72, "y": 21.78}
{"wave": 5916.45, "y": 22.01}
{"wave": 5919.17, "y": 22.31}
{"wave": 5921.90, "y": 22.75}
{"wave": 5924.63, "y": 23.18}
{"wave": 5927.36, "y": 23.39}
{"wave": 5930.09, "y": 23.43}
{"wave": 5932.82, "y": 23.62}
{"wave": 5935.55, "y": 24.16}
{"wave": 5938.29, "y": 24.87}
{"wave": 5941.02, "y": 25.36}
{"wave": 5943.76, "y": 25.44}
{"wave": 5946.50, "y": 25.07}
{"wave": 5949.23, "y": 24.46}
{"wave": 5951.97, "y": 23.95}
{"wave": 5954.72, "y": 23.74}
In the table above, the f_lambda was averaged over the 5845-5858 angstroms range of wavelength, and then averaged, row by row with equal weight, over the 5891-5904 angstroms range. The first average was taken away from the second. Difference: -13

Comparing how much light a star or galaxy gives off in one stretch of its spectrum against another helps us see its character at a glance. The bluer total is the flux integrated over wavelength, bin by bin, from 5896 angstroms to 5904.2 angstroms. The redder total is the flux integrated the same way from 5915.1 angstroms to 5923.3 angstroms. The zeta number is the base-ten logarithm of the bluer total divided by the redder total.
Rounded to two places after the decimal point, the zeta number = -0.17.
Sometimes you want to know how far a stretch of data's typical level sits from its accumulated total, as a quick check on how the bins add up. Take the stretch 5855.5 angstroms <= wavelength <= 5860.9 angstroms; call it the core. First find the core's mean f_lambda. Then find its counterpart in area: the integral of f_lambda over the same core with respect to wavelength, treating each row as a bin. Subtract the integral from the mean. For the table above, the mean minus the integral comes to -109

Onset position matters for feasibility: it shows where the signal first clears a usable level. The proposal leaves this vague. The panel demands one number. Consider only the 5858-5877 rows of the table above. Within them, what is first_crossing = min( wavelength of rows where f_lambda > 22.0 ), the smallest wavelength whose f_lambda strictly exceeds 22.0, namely 5859.51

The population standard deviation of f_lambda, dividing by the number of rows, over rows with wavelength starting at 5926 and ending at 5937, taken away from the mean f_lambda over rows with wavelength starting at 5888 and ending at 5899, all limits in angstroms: 11.5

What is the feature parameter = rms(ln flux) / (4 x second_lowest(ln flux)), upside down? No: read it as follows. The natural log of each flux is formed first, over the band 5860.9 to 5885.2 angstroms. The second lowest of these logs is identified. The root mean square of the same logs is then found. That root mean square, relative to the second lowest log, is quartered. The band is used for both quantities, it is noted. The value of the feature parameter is 0.261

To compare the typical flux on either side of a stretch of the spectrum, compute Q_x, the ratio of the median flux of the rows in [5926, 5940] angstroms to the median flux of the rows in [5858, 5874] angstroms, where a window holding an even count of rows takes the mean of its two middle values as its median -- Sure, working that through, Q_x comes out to 0.96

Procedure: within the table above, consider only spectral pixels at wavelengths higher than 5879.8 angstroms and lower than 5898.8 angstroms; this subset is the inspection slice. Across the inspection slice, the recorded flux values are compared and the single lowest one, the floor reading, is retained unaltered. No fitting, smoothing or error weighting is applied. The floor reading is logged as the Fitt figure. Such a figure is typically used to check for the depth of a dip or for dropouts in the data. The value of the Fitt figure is 10.92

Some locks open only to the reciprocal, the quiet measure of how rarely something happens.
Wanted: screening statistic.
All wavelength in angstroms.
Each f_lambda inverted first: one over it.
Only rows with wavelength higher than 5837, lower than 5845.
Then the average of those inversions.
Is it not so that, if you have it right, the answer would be 0.034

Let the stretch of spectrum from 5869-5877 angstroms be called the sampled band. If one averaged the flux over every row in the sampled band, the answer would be 23.2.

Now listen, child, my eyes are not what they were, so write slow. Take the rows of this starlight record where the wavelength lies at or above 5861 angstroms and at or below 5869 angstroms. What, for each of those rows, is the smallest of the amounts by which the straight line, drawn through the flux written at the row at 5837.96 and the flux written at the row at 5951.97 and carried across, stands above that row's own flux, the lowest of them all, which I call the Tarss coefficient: 3.6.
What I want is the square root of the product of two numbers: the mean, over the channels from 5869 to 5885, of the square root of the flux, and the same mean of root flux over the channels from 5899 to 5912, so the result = 4.47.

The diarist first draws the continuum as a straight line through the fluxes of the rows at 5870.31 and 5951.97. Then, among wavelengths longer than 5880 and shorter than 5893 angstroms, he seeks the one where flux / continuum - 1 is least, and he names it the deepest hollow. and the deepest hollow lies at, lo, 5891.98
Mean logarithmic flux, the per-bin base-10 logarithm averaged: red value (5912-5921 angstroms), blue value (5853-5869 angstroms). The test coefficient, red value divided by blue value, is 0.96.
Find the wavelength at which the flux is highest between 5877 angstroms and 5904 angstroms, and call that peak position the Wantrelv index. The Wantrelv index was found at 5878.43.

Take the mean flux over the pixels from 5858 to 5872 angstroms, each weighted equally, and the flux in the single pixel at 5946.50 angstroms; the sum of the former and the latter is 50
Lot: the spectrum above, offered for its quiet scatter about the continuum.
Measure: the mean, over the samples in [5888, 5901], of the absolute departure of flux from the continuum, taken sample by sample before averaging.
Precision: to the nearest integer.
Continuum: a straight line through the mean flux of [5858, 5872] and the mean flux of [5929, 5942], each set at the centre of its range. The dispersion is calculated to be 12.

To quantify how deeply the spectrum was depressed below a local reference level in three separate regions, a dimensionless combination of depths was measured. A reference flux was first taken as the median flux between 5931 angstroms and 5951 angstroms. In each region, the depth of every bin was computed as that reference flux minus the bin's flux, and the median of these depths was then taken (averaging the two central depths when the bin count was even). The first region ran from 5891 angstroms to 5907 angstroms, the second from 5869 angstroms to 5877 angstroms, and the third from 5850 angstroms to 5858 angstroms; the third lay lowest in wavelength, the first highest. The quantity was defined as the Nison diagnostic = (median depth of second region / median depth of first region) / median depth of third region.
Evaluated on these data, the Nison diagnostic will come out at 0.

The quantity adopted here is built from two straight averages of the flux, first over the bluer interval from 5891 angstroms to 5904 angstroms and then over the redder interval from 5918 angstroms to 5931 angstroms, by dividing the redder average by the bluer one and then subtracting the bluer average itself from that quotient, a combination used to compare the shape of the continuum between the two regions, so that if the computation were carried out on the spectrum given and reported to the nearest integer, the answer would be -12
